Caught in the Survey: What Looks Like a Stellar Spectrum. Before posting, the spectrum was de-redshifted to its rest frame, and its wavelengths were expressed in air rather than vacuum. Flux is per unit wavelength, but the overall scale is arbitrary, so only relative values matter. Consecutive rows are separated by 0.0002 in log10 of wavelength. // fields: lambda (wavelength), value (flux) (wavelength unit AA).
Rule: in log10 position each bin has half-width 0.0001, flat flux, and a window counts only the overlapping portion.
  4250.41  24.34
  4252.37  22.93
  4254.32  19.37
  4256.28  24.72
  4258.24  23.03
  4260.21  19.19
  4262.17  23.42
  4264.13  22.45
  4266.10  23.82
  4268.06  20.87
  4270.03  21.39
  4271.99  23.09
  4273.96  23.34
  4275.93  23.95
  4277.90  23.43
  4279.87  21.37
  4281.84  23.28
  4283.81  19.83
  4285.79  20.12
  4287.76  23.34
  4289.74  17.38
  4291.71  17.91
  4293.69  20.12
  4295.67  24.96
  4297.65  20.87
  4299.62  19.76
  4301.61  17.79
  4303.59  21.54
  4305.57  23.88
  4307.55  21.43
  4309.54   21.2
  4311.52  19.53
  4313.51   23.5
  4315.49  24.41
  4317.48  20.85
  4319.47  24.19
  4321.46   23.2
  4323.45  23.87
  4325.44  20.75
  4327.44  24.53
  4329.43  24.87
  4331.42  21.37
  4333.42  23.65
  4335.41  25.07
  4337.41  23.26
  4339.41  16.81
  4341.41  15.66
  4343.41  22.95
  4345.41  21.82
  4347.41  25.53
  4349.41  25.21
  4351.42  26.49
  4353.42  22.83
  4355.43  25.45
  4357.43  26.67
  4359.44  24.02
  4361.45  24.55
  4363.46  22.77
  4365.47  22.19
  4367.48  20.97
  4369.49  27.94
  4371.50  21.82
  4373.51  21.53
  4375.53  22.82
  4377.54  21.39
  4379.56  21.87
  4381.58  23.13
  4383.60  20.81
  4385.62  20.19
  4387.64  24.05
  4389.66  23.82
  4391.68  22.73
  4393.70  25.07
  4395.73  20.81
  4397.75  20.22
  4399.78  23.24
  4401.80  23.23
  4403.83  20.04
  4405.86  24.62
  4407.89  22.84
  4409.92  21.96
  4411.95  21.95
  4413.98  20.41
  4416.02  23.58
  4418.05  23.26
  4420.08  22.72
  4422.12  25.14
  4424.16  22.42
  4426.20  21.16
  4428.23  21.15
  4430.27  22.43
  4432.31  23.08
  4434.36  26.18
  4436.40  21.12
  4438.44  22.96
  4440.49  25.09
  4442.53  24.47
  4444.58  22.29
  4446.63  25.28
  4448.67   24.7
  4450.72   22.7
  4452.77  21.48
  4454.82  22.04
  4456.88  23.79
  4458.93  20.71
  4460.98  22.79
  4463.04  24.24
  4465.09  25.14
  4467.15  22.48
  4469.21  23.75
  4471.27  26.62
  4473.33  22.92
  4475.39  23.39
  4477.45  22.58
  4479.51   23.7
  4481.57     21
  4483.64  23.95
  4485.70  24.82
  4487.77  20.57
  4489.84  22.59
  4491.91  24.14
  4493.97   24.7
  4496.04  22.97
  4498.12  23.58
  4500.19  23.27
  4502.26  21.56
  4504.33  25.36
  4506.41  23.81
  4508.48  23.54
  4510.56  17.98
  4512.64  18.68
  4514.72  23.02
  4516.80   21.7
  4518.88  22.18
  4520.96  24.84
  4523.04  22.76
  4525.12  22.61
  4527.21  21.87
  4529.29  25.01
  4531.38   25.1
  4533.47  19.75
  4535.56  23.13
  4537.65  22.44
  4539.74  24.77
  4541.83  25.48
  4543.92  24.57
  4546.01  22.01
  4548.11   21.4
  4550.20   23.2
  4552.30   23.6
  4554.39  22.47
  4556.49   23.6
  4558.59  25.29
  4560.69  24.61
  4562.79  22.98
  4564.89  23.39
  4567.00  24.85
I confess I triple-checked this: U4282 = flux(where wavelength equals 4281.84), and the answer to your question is 23.28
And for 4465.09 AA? 25.14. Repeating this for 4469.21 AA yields 23.75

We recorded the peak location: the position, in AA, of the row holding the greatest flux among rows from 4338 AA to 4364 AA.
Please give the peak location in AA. 4357.43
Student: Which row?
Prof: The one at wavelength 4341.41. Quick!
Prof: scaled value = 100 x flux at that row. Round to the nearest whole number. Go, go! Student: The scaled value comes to 1566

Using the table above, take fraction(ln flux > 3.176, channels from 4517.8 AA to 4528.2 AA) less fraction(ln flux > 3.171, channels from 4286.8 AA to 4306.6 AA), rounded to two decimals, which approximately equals 0.00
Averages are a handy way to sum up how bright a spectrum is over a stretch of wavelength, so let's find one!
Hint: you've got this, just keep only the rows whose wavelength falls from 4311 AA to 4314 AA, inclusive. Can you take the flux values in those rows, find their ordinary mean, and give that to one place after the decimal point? 21.5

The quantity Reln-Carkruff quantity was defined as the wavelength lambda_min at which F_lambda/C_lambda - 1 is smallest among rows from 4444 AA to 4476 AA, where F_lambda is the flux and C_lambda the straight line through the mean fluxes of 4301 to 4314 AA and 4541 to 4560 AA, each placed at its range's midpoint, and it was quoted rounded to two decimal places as 4458.93 AA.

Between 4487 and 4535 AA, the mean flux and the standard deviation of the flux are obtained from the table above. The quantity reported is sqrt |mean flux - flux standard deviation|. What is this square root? 4.55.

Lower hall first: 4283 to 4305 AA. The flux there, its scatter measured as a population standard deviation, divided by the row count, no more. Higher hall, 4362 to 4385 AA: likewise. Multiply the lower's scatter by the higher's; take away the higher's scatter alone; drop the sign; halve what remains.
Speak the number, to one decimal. 1.1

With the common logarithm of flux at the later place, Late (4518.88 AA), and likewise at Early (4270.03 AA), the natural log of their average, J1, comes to 0.29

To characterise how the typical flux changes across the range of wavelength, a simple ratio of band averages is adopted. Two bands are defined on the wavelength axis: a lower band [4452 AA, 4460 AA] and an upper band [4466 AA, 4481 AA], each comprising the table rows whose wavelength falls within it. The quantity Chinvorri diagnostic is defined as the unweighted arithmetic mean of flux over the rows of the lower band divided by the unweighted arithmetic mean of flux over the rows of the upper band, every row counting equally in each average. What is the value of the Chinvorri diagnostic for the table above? 0.93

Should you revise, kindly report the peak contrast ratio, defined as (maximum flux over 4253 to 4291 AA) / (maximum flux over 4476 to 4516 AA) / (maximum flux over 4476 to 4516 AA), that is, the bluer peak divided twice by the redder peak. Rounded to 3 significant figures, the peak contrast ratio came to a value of 0.0384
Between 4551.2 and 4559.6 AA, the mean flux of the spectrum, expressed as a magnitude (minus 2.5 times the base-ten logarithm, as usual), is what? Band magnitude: -3.44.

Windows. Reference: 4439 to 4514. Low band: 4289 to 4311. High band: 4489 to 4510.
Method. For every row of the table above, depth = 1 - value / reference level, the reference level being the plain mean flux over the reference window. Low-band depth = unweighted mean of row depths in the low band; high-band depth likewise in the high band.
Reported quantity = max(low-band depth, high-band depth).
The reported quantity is 0.11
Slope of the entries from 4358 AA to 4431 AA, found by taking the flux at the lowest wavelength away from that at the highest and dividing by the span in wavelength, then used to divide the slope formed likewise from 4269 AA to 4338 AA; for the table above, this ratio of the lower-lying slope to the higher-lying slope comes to -1.2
